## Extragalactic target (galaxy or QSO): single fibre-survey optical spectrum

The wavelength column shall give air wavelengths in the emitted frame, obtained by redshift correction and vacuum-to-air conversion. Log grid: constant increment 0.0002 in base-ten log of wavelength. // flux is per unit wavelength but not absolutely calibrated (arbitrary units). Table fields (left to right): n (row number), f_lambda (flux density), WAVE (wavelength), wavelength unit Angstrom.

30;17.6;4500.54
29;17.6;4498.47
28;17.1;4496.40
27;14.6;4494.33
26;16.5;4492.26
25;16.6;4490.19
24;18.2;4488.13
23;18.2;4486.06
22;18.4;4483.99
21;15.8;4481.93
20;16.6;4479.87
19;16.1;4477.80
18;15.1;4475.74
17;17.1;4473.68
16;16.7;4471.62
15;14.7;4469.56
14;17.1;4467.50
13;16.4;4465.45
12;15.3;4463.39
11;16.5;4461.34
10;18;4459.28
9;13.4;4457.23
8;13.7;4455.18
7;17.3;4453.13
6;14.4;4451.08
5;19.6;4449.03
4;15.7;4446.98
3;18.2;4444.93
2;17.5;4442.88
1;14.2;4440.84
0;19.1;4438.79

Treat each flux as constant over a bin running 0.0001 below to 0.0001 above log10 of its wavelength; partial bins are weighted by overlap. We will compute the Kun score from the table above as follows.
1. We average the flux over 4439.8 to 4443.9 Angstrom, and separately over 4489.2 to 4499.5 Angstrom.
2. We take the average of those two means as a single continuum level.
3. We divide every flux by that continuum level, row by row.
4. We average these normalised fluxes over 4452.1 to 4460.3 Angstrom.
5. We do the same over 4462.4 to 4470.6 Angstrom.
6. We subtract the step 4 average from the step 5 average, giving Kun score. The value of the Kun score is 0.017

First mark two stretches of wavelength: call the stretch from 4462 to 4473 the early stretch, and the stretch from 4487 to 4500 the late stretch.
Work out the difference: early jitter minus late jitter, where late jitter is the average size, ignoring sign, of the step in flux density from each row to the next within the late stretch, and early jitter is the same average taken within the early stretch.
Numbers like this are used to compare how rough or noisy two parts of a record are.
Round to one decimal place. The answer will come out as 0.2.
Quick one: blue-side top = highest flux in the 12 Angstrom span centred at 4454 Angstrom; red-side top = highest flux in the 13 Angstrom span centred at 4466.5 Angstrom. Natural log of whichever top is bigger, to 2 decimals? 2.98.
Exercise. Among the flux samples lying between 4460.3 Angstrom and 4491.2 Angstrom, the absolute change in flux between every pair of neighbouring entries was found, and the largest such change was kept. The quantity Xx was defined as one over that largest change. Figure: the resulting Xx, 0.38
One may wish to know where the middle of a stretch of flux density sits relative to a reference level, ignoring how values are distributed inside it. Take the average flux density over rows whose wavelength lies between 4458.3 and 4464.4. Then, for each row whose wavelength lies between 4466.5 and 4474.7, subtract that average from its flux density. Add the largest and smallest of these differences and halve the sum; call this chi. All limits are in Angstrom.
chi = -0.7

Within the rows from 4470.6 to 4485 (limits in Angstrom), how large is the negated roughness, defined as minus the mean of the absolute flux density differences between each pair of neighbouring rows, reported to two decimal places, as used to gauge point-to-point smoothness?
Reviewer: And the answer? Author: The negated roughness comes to -1.22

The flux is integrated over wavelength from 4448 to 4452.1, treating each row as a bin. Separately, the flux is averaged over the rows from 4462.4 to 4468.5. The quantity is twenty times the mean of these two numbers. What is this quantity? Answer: 859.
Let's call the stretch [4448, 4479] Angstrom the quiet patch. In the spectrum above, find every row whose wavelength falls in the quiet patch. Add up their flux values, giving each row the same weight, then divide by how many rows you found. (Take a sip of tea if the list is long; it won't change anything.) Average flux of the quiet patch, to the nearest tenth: 16.1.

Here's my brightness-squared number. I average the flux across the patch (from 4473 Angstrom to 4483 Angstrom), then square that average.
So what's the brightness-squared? 260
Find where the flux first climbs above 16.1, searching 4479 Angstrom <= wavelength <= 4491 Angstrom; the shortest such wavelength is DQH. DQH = 4479.87 Angstrom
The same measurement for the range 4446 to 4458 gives 4449.03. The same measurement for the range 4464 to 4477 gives 4465.45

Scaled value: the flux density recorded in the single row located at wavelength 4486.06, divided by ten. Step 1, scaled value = 1.82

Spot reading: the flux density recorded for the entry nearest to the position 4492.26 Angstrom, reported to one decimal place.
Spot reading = 16.5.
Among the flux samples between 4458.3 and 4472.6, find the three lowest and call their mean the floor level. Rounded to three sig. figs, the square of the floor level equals 239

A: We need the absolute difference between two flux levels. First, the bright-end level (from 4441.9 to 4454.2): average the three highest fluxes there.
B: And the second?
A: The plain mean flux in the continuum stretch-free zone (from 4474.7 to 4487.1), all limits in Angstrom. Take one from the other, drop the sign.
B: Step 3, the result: 1.7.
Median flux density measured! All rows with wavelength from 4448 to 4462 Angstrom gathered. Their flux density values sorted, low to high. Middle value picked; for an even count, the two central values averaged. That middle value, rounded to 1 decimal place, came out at 16.5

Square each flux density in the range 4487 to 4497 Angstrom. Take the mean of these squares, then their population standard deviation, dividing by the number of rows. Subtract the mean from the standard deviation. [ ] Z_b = -239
